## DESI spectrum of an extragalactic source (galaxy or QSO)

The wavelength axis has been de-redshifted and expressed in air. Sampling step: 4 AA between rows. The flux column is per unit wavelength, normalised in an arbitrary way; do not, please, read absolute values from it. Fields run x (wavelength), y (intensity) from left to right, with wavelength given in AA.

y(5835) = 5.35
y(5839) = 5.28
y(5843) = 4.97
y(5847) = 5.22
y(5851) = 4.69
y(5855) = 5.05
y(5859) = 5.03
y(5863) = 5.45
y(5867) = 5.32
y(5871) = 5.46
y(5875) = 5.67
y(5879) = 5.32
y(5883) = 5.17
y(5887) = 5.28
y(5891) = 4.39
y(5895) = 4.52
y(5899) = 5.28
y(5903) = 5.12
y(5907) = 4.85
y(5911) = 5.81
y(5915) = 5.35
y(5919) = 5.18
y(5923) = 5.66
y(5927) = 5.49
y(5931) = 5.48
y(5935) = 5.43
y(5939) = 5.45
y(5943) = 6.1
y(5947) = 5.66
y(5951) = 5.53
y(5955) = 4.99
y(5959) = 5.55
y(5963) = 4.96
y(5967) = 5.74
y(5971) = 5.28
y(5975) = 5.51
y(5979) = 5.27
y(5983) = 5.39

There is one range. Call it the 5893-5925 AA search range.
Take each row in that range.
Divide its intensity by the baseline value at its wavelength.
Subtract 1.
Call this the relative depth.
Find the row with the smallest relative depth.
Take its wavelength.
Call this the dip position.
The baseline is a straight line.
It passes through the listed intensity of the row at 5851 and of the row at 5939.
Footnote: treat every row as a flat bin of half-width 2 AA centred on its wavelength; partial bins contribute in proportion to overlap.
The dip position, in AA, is 5895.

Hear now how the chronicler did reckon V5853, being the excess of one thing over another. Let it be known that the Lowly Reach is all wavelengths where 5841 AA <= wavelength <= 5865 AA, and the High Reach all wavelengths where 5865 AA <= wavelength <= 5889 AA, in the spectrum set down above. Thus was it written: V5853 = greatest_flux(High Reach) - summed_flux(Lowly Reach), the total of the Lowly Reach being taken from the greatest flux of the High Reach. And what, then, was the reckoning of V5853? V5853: -24.7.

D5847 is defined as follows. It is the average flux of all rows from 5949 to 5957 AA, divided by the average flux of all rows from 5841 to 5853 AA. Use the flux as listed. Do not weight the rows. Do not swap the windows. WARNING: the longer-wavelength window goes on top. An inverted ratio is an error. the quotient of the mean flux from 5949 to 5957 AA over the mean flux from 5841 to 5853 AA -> 1.06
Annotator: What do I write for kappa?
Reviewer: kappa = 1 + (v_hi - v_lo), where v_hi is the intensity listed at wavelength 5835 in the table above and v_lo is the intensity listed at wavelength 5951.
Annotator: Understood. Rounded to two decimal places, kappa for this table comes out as 0.82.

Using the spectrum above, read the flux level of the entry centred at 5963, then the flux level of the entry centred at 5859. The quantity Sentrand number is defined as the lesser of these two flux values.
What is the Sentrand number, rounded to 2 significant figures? 5.0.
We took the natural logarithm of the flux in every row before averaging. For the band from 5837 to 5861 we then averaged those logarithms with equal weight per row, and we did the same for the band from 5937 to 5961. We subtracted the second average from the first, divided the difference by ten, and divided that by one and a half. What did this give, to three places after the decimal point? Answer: -0.006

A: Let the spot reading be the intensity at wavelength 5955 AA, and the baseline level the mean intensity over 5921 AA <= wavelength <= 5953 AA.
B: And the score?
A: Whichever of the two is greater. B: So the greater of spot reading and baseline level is 5.6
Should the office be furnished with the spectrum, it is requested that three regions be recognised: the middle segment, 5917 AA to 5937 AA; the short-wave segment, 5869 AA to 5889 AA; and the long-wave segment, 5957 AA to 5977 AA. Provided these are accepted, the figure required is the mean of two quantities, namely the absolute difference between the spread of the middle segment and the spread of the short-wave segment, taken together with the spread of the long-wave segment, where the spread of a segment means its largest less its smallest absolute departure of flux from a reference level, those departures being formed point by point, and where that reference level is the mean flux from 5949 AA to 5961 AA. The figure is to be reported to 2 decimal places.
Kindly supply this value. 0.18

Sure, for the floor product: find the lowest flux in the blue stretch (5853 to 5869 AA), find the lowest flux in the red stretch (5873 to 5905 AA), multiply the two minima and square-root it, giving 4.70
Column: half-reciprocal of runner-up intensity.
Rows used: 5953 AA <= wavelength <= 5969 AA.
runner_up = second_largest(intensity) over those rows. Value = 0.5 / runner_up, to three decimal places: 0.090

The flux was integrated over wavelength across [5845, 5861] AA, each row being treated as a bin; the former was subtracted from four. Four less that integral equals -76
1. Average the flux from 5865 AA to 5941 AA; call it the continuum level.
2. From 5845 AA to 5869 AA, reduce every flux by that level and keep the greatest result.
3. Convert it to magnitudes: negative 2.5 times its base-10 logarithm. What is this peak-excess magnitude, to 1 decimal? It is 1.9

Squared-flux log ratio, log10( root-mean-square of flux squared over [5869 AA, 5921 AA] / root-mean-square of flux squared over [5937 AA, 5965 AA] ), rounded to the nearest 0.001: -0.044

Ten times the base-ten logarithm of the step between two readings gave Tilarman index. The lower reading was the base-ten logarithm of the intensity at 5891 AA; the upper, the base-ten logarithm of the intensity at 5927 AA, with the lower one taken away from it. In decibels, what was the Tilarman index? -10.1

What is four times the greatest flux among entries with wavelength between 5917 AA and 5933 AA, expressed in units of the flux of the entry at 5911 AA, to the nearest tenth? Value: 3.9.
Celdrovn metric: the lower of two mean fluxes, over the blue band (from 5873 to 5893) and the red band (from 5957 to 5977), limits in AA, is 5.17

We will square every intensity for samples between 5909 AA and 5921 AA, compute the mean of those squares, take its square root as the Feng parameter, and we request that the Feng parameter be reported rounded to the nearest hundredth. 5.45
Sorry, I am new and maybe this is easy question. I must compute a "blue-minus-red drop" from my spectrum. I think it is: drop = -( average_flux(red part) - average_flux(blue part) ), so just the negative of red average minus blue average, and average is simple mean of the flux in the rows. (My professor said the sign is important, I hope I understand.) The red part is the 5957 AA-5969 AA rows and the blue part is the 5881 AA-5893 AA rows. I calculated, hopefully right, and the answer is -0.5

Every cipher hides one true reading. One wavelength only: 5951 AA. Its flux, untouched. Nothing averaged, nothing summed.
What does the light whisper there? 5.53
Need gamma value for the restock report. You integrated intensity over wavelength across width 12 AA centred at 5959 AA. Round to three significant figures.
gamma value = 62.0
